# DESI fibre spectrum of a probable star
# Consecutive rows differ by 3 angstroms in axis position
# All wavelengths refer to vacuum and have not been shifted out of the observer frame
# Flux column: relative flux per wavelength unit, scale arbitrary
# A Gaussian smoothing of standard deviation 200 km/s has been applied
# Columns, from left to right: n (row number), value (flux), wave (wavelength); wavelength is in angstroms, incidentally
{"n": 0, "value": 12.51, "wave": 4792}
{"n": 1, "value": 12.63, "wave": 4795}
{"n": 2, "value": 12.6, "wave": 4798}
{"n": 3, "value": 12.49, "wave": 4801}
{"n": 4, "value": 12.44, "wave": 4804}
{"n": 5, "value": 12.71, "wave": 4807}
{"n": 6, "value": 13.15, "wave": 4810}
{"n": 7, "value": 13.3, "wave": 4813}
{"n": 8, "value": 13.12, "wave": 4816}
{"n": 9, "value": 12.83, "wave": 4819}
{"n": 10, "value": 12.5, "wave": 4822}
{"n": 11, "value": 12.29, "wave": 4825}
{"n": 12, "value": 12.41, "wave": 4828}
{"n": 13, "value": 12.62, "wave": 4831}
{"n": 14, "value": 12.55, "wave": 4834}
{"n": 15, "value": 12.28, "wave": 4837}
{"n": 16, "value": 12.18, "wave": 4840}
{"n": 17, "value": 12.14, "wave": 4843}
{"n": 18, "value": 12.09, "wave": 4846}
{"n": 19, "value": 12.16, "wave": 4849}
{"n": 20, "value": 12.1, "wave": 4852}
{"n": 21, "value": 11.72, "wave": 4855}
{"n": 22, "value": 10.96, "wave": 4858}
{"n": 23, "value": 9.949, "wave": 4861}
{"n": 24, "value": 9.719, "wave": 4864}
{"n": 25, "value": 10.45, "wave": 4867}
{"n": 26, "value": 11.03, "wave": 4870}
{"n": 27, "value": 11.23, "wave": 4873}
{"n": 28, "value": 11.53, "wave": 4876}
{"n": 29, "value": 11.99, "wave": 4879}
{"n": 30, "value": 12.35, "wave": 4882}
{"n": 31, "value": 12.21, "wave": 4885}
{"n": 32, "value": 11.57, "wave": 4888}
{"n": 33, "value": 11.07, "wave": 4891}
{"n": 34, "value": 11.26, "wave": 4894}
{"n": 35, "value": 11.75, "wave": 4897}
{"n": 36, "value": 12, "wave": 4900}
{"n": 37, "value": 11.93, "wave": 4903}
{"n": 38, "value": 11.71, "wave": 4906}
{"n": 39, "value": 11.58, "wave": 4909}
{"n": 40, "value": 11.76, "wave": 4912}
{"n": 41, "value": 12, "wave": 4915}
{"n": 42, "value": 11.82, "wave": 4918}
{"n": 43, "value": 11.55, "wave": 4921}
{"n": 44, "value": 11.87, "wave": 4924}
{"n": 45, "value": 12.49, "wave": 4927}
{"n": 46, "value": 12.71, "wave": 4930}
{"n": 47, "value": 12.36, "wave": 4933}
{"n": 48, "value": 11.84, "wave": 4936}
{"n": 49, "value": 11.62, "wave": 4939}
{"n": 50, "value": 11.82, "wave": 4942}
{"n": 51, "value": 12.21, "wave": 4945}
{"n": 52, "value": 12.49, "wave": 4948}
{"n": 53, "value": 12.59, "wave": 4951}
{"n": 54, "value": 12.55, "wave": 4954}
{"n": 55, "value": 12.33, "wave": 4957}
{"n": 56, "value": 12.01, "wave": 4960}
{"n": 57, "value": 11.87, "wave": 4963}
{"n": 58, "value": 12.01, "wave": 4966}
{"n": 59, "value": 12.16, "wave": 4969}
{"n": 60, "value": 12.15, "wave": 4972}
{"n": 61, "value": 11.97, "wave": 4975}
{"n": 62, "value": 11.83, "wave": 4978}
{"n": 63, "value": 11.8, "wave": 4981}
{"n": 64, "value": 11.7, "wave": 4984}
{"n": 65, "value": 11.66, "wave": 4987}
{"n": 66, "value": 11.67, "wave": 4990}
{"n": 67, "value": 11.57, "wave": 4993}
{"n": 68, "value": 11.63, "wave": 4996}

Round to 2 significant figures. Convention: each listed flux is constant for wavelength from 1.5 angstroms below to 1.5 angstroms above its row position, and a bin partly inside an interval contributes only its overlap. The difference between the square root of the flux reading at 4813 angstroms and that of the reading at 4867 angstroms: 0.41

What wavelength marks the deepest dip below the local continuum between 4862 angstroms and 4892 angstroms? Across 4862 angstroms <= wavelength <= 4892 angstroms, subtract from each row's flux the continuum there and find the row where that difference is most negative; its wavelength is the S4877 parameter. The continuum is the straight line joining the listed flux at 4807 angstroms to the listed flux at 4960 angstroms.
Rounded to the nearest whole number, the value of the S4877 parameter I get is 4864 angstroms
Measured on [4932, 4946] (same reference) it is 4939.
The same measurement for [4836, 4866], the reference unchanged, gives 4864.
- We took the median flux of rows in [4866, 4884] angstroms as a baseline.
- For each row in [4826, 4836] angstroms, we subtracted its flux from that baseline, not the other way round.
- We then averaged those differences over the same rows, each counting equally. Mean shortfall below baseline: -1.1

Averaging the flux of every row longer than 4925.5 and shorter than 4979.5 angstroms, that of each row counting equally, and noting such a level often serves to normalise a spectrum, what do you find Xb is 12.2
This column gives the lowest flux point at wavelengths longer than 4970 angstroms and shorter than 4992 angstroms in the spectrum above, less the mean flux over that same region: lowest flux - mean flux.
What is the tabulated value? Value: -0.17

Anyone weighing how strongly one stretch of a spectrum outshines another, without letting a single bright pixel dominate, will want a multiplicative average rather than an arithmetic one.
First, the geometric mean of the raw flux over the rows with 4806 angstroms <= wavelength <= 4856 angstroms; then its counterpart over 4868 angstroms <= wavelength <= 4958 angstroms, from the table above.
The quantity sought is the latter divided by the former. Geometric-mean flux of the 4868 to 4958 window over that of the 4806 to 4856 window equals 0.95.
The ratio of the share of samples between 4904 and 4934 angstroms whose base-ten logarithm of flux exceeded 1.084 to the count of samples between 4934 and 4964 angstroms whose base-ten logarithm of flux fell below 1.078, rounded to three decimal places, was 0.075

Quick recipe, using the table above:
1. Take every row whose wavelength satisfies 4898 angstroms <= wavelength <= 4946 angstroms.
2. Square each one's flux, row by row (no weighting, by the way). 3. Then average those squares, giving 143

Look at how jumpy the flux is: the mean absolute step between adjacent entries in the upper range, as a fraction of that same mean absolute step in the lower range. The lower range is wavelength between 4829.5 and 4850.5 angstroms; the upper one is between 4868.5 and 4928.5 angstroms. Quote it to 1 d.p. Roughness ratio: 3.0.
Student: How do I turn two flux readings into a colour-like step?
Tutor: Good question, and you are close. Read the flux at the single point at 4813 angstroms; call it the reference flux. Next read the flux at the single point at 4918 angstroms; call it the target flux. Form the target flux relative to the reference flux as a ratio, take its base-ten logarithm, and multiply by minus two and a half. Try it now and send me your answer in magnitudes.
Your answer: 0.13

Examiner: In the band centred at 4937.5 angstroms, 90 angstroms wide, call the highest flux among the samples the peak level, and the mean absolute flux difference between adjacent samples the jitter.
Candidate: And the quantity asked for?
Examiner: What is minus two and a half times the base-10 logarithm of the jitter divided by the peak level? 4.4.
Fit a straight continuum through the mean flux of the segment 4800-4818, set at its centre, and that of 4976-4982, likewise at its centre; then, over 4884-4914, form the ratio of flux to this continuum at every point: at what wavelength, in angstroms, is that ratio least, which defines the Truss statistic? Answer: 4891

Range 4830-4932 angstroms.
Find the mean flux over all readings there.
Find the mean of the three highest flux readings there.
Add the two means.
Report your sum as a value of 24.3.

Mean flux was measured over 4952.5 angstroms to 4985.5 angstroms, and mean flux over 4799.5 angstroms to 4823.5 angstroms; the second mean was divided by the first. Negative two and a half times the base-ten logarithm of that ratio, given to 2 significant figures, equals -0.068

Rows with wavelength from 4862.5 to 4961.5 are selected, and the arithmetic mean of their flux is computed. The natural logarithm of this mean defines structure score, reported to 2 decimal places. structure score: 2.47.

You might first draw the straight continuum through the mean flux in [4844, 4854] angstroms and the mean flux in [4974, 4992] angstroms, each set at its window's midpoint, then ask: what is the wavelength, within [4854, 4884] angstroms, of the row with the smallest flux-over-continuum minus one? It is 4864 angstroms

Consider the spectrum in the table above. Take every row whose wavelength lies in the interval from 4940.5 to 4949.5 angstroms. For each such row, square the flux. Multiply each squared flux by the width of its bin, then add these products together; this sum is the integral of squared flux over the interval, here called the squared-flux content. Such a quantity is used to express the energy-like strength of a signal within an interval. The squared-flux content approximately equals 1334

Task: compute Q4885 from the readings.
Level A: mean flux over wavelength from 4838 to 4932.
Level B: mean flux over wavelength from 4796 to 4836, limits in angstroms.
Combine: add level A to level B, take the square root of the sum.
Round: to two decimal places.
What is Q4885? 4.93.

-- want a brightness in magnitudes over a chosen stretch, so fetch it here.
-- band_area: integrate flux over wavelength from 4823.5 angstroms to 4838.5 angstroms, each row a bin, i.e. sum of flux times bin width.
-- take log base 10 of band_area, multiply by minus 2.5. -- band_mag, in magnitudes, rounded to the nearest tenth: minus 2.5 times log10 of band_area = -5.7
